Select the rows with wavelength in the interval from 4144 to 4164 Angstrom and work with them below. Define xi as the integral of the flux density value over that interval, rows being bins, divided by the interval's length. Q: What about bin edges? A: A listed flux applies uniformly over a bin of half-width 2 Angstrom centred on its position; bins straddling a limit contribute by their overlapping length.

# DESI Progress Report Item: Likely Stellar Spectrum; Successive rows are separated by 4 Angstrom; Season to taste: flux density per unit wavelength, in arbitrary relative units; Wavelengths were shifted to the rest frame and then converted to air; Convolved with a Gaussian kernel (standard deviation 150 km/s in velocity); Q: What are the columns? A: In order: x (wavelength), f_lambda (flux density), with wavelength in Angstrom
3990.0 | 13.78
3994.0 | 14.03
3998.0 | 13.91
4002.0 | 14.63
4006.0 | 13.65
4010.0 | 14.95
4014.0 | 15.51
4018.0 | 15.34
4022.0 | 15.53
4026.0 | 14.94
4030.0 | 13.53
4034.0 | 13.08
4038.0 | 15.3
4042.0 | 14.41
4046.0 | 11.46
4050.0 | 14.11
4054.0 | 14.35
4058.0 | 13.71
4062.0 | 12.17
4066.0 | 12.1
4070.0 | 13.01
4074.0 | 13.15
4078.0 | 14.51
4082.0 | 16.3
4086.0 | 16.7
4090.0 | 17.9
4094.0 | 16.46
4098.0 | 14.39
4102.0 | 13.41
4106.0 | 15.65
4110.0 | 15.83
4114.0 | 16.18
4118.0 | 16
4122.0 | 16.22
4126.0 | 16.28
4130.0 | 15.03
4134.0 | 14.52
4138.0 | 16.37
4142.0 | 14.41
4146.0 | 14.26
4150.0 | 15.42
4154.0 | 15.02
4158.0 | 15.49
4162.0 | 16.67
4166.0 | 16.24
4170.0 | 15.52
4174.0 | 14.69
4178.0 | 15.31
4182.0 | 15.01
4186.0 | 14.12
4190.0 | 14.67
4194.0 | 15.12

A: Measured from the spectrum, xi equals 15.4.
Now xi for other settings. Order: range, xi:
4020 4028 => 15.2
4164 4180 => 15.4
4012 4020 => 15.4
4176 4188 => 14.8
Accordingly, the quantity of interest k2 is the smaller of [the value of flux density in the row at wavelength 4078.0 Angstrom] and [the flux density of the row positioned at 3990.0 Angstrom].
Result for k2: 13.8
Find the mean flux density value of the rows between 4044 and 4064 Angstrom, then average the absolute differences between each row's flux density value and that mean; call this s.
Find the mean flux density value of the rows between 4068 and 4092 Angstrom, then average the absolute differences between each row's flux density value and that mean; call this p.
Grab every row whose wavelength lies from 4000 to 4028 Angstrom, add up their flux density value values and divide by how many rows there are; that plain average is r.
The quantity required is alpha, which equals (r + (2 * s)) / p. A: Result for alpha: 10.0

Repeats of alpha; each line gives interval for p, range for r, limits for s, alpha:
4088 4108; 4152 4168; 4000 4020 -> 12.7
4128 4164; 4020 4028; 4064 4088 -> 27.7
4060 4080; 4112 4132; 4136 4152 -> 25.6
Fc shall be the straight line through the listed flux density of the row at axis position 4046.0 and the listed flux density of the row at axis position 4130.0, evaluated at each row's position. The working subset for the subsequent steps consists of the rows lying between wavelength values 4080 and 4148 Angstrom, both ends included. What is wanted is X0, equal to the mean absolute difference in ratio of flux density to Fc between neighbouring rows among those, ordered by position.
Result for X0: 0.07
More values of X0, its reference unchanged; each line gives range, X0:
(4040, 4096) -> 0.09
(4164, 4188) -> 0.04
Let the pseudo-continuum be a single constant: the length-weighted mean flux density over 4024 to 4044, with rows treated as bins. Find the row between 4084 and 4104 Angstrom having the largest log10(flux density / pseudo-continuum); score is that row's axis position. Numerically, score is 4090.0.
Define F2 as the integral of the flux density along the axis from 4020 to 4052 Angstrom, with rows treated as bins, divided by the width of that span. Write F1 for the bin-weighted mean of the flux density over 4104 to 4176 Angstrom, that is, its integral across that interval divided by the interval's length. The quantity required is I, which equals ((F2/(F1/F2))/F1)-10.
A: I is -9.18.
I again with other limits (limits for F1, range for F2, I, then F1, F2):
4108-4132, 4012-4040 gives -9.14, 15.92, 14.7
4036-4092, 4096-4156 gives -8.85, 14.23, 15.3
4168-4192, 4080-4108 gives -8.87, 14.89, 15.8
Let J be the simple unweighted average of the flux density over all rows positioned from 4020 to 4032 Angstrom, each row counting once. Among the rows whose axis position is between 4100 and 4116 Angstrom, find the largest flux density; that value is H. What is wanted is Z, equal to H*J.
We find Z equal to 237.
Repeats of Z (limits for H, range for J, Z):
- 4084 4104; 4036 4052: 247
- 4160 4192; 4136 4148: 250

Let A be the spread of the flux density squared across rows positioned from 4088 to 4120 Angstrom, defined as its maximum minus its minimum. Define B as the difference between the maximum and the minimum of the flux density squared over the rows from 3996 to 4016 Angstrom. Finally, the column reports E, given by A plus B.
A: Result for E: 195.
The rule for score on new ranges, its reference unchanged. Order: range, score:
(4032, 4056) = 4038.0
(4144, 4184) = 4162.0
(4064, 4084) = 4082.0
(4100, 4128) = 4126.0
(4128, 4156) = 4138.0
